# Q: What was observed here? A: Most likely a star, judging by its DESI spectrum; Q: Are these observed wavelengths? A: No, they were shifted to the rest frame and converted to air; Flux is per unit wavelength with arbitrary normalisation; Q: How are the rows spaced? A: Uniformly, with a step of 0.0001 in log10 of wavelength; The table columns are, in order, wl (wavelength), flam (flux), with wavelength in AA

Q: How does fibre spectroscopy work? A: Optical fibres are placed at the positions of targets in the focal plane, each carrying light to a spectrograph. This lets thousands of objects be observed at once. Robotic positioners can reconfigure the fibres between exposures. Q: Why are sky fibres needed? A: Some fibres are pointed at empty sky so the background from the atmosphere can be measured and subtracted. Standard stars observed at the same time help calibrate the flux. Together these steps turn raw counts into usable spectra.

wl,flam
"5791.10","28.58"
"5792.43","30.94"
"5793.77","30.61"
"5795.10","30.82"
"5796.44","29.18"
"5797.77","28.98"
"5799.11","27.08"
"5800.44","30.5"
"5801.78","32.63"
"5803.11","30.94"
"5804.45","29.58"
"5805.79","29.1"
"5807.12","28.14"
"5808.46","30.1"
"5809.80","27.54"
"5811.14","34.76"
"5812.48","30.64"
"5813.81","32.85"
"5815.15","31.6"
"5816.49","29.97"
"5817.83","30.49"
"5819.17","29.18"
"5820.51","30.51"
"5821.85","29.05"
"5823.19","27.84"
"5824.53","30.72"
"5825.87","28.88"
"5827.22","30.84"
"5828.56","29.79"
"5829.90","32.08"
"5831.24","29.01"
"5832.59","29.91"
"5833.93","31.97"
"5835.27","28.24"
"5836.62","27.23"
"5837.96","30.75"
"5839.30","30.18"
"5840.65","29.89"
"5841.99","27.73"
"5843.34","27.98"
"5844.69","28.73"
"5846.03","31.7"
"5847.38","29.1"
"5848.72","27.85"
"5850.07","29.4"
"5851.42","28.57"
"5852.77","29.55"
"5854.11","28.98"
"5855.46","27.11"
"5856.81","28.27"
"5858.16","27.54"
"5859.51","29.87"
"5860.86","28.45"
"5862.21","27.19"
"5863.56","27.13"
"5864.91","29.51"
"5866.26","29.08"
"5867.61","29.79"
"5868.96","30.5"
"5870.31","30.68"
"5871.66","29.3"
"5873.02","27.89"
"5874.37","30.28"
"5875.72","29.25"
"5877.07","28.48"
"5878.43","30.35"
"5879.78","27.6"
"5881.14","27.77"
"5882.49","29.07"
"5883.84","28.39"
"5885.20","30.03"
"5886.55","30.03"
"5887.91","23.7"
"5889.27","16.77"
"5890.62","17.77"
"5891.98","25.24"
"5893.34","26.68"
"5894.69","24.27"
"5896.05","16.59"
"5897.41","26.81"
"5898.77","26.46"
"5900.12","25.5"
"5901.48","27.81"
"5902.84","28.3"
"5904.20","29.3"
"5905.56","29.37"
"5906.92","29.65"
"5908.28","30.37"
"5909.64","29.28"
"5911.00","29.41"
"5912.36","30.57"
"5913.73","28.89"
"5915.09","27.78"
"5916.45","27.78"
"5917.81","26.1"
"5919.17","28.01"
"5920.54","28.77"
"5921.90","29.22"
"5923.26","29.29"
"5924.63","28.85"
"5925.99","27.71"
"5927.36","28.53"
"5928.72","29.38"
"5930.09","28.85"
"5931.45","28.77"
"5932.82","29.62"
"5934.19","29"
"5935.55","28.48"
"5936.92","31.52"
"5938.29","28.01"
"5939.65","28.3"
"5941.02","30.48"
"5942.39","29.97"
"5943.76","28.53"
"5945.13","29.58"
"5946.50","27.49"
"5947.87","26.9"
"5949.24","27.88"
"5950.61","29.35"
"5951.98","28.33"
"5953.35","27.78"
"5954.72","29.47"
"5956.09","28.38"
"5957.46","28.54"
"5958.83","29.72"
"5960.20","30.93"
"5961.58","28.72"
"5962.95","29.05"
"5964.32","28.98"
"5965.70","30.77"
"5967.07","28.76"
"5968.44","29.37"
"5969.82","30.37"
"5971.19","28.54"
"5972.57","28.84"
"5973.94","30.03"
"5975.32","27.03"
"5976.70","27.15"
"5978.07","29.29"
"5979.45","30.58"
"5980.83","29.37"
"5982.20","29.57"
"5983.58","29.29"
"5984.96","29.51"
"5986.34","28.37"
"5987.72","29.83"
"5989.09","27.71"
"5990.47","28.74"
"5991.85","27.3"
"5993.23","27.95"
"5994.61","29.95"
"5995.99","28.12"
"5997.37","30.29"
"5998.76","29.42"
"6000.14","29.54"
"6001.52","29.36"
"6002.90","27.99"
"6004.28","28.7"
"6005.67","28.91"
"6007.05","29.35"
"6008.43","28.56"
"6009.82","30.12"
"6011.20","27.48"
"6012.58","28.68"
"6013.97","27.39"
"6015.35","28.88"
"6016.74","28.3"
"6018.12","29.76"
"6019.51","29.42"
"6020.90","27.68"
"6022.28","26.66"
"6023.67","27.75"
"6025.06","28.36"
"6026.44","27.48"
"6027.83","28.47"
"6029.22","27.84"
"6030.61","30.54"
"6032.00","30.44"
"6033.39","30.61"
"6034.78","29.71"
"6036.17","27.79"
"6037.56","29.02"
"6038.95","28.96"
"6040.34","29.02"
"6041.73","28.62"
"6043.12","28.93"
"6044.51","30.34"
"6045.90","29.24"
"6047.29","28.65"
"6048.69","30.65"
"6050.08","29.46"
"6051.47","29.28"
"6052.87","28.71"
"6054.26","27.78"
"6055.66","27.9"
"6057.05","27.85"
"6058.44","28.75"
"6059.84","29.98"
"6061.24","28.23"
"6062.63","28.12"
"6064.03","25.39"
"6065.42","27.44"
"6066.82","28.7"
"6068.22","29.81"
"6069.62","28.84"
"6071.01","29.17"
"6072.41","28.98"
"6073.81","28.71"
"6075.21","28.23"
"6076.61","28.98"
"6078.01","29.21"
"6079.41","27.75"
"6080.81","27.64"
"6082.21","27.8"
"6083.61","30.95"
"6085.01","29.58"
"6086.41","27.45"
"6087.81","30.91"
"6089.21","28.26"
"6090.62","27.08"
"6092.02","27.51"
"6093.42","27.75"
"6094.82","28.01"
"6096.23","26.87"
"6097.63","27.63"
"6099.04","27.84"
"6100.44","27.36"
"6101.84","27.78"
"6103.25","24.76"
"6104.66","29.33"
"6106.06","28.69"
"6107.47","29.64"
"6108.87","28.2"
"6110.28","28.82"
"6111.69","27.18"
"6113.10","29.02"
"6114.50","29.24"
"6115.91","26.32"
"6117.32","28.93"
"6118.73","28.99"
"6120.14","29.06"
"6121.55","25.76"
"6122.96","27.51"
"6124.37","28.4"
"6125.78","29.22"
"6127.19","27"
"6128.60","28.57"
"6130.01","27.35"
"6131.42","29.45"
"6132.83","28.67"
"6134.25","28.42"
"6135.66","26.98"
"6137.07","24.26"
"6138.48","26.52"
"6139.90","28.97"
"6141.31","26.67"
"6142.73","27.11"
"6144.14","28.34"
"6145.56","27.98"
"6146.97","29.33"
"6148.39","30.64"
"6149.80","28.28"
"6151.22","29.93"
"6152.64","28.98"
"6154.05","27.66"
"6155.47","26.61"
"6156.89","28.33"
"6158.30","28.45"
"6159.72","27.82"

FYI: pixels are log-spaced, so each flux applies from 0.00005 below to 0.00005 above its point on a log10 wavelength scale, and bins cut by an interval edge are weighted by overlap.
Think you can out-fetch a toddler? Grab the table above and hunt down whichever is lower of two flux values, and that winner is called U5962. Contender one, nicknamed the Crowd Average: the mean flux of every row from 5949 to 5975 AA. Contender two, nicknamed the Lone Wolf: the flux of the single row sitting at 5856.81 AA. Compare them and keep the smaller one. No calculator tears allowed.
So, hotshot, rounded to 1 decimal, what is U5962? 28.3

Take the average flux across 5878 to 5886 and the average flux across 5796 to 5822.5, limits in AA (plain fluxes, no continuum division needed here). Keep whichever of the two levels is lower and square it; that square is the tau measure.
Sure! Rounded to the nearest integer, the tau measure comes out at 833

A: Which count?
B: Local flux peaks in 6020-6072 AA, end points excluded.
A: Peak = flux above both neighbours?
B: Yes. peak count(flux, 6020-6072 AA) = 11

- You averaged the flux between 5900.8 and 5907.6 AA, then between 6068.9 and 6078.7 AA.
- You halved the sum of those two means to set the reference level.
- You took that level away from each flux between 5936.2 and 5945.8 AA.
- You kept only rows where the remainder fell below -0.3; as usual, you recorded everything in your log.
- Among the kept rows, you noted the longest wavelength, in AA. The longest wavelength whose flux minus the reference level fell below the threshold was 5943.76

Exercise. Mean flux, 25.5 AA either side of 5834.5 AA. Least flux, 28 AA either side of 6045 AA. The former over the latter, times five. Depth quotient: 5.84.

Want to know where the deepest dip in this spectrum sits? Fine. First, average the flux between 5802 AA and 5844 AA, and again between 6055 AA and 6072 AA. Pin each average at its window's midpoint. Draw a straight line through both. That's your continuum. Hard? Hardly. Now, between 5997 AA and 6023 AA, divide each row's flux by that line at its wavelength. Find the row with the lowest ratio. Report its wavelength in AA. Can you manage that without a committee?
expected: 6022.28 AA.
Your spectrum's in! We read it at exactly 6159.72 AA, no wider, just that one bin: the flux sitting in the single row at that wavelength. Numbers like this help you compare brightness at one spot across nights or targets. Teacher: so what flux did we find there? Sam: 27.82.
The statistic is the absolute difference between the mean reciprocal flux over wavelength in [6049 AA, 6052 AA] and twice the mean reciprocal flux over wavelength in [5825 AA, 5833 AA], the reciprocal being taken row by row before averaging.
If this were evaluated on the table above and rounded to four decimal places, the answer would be 0.0325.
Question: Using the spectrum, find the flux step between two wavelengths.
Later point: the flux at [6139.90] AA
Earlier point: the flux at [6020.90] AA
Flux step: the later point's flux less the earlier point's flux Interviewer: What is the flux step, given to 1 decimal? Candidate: 1.3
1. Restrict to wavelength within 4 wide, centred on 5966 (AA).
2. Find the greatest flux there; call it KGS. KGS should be 30.77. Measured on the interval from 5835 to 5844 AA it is 30.75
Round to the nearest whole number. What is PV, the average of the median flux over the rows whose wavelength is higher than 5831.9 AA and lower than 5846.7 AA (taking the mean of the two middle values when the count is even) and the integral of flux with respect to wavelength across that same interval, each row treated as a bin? 233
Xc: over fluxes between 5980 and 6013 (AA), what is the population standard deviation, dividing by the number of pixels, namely 0.83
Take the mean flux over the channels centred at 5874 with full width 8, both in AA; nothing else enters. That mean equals 29.3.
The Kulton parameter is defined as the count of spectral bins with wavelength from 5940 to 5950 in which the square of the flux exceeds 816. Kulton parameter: 3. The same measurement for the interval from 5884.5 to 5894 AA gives 2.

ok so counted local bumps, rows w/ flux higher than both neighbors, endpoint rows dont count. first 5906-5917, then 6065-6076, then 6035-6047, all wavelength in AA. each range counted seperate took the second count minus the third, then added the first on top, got 1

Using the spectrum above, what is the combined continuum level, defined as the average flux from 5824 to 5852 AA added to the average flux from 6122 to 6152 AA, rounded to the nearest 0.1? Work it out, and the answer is 57.6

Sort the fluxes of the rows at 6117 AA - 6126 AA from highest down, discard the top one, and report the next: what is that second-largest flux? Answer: 29.06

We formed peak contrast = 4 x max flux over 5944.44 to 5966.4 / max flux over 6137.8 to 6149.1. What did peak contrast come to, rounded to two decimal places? 4.04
